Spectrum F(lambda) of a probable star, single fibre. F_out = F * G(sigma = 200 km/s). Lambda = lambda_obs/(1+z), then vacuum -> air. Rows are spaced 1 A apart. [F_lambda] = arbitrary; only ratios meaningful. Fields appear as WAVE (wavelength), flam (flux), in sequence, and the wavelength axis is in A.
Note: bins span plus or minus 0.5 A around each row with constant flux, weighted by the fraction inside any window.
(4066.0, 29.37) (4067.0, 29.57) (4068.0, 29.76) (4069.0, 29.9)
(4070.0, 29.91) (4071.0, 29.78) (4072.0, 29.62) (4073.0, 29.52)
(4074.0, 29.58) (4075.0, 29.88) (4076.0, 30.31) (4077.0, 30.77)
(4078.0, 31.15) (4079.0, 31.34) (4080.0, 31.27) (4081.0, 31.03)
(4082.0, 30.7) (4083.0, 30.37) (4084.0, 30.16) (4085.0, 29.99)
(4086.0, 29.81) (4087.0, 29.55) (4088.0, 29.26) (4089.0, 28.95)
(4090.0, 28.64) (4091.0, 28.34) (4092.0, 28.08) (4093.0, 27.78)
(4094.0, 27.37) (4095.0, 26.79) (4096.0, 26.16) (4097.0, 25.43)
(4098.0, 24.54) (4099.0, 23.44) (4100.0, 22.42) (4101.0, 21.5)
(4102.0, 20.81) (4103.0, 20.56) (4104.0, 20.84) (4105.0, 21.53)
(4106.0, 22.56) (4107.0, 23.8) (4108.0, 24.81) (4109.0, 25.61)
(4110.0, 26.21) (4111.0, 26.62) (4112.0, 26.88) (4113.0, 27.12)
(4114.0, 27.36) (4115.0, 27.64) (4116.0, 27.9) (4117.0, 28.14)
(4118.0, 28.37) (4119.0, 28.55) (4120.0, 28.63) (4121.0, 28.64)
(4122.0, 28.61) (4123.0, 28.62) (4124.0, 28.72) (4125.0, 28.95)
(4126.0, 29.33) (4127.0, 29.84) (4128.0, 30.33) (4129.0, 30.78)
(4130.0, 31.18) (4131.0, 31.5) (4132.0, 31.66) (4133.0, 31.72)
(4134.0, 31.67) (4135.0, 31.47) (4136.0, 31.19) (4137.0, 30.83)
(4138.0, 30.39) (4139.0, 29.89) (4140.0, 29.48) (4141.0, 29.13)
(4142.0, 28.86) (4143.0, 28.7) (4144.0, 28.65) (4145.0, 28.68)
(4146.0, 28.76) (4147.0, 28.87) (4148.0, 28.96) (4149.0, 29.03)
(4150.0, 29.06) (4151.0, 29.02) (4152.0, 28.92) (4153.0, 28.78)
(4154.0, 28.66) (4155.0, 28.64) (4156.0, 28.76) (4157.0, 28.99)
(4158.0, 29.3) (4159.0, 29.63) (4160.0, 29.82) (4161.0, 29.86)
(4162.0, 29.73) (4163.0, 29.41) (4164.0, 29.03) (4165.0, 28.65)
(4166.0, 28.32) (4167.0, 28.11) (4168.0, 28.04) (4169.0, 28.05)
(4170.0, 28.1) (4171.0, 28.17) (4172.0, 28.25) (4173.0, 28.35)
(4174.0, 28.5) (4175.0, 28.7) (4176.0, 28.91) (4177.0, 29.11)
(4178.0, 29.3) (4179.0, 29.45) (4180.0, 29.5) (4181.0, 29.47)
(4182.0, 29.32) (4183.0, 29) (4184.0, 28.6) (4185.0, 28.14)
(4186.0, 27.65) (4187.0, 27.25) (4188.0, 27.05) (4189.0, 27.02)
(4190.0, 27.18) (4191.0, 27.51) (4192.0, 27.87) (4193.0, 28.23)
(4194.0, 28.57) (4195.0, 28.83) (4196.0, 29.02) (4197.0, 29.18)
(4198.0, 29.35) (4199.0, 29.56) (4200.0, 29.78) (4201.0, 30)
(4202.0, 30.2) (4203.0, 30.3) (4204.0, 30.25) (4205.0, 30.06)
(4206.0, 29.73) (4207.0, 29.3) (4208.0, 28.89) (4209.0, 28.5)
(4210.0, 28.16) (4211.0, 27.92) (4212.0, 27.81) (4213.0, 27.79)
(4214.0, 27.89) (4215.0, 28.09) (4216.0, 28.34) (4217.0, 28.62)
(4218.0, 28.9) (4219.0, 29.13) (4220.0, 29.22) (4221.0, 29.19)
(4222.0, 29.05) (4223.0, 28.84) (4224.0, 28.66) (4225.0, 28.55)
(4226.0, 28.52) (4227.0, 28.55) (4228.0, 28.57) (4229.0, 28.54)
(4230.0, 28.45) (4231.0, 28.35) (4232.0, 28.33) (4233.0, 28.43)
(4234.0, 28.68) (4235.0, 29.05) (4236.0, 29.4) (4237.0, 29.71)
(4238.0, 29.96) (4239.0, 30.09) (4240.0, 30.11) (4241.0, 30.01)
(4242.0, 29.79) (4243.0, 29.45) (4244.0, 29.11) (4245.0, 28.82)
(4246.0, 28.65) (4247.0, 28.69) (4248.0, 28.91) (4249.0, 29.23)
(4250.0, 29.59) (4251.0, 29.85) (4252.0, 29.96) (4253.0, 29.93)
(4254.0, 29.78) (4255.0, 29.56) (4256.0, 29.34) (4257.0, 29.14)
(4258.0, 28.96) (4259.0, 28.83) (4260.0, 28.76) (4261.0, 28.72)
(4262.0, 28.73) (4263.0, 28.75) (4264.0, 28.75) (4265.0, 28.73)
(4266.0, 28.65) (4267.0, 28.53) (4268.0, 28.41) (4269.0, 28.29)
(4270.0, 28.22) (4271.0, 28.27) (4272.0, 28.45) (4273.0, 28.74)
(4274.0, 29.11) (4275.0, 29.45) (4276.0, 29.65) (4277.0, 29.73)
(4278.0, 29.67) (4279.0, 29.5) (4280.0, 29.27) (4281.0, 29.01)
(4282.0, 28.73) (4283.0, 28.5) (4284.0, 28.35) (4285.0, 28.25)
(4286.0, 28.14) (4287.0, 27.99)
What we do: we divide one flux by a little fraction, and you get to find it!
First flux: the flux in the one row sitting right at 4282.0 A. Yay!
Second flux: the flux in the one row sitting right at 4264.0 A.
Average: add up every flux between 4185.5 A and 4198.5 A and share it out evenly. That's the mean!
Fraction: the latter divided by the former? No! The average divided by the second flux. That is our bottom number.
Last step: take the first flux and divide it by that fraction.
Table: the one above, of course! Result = 29.4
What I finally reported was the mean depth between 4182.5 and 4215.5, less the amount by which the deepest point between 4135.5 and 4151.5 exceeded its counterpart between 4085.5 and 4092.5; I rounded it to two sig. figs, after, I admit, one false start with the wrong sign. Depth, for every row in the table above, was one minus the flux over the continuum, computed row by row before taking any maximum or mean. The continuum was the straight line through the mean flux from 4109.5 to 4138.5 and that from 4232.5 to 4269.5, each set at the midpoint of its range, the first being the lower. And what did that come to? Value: 0.041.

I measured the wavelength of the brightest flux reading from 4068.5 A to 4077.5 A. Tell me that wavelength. 4077.0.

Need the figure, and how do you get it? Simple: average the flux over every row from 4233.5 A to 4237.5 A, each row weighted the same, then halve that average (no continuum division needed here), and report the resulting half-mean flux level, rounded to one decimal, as 14.6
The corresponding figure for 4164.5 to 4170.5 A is 14.1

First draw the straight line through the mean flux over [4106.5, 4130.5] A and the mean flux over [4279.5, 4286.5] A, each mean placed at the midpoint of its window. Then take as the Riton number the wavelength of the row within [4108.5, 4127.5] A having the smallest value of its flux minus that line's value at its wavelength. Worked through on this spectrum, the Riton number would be 4109.0 A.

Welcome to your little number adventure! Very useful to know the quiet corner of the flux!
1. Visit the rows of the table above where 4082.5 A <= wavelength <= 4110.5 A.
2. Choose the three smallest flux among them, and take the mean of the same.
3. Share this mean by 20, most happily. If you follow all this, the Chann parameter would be 1.04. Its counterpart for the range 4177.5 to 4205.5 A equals 1.35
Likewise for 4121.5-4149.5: 1.43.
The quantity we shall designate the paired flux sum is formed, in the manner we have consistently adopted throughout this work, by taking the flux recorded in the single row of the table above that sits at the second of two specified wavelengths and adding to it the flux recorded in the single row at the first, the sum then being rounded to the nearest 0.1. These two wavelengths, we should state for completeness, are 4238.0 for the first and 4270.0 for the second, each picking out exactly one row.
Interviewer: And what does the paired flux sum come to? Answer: 58.2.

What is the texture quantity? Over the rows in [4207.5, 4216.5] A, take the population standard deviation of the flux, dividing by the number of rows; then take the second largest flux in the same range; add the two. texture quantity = 28.8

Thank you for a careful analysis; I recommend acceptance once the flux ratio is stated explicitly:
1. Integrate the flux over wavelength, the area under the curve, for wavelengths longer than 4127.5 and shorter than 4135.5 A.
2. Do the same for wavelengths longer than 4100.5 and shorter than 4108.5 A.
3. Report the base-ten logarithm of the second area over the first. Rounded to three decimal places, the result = -0.152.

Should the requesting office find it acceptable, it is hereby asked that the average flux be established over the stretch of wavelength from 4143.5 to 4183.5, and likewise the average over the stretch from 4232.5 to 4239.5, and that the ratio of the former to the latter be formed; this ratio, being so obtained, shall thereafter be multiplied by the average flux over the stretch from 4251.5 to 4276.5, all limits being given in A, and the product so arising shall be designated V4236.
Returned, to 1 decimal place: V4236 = 28.5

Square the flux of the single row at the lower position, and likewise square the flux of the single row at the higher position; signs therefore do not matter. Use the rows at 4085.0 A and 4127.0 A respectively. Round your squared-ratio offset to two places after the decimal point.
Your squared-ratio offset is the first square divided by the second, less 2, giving -0.99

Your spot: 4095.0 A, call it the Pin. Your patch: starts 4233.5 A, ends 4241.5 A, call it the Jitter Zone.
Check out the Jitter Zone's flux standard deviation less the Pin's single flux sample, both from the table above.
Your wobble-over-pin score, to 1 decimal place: -26.3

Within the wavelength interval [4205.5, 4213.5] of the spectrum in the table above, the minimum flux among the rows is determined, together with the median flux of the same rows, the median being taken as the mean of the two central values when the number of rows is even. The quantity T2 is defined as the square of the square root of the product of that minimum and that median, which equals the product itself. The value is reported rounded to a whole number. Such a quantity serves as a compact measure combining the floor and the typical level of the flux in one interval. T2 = 787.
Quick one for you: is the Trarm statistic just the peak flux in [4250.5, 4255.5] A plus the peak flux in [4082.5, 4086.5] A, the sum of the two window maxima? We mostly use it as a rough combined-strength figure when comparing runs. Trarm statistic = 60.3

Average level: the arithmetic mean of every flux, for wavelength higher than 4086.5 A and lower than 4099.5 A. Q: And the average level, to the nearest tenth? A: 27.3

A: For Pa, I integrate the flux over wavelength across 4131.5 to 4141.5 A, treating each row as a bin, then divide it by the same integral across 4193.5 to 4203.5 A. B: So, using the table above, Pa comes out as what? 1.04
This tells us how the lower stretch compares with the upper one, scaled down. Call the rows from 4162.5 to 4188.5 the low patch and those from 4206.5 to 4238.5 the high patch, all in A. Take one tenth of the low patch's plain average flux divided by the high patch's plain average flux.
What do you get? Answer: 0.100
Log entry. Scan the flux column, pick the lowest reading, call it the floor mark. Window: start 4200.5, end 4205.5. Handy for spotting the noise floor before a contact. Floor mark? 30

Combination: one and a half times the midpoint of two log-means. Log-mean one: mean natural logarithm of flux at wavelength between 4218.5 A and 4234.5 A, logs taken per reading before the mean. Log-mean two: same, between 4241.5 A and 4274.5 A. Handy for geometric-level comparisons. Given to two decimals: 5.04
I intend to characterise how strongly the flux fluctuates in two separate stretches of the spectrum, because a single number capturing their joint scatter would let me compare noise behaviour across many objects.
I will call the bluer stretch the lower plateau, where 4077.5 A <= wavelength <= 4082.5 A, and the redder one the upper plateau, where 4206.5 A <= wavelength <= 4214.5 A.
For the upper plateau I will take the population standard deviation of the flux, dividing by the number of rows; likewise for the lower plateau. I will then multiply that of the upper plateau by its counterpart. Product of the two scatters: 0.12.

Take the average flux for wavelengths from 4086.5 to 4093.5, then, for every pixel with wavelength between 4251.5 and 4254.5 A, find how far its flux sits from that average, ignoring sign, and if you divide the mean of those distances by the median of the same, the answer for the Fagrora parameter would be 0.97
